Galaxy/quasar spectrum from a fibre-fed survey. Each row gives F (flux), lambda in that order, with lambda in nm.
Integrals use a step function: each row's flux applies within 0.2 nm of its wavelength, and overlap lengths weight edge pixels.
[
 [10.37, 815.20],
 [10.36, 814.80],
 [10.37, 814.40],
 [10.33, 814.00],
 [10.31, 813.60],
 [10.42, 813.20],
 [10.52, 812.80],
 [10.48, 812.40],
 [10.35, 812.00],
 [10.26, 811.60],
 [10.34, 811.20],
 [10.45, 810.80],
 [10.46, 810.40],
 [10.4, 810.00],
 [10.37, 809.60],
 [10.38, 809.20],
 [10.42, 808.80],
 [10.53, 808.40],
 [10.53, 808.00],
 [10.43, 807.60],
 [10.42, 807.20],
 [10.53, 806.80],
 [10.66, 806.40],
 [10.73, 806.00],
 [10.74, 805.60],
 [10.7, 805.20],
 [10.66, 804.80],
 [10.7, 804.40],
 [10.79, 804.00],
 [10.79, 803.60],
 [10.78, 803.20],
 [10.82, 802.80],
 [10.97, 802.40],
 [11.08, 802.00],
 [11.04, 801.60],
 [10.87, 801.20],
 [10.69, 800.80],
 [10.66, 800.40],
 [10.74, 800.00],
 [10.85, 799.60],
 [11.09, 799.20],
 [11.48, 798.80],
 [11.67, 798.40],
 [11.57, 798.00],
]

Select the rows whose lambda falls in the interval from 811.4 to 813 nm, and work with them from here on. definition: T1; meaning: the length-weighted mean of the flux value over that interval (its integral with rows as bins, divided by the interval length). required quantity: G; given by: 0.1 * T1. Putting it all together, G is 1.04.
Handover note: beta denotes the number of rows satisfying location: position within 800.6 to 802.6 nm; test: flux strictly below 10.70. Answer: 1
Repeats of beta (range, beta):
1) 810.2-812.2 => 5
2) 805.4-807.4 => 3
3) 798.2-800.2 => 0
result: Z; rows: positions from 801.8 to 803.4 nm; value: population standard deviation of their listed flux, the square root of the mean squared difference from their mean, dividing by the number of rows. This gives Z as 0.12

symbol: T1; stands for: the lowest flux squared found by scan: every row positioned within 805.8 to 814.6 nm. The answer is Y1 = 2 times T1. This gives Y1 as 211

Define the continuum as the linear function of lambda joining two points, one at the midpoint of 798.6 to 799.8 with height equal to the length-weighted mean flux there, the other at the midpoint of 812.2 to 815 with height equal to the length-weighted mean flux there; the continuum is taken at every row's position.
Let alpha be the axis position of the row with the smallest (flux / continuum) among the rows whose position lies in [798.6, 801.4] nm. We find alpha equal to 800.40 nm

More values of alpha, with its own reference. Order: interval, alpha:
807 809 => 807.20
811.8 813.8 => 812.00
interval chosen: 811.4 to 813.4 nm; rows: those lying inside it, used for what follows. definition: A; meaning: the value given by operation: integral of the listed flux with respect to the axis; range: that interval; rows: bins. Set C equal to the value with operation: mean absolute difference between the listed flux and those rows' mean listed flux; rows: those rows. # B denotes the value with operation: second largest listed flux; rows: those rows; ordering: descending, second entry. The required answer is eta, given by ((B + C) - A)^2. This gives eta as 105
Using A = 20.8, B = 10.48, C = 0.081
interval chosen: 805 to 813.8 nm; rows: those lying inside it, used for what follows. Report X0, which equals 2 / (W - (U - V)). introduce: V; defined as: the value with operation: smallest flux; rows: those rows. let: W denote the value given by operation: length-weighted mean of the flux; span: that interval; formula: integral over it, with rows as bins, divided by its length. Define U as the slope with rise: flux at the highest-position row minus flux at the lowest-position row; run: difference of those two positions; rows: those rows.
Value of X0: 0.0962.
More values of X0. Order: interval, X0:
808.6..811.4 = 0.0963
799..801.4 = 0.0926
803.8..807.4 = 0.0944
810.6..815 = 0.0968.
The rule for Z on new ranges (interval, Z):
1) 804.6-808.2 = 0.12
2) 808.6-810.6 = 0.03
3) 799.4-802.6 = 0.15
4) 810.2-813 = 0.09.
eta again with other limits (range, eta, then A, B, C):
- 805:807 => 111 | 21.3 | 10.73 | 0.062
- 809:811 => 107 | 20.8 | 10.45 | 0.034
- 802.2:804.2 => 116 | 21.7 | 10.82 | 0.056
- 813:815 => 106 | 20.7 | 10.37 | 0.030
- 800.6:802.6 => 114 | 21.9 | 11.04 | 0.120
